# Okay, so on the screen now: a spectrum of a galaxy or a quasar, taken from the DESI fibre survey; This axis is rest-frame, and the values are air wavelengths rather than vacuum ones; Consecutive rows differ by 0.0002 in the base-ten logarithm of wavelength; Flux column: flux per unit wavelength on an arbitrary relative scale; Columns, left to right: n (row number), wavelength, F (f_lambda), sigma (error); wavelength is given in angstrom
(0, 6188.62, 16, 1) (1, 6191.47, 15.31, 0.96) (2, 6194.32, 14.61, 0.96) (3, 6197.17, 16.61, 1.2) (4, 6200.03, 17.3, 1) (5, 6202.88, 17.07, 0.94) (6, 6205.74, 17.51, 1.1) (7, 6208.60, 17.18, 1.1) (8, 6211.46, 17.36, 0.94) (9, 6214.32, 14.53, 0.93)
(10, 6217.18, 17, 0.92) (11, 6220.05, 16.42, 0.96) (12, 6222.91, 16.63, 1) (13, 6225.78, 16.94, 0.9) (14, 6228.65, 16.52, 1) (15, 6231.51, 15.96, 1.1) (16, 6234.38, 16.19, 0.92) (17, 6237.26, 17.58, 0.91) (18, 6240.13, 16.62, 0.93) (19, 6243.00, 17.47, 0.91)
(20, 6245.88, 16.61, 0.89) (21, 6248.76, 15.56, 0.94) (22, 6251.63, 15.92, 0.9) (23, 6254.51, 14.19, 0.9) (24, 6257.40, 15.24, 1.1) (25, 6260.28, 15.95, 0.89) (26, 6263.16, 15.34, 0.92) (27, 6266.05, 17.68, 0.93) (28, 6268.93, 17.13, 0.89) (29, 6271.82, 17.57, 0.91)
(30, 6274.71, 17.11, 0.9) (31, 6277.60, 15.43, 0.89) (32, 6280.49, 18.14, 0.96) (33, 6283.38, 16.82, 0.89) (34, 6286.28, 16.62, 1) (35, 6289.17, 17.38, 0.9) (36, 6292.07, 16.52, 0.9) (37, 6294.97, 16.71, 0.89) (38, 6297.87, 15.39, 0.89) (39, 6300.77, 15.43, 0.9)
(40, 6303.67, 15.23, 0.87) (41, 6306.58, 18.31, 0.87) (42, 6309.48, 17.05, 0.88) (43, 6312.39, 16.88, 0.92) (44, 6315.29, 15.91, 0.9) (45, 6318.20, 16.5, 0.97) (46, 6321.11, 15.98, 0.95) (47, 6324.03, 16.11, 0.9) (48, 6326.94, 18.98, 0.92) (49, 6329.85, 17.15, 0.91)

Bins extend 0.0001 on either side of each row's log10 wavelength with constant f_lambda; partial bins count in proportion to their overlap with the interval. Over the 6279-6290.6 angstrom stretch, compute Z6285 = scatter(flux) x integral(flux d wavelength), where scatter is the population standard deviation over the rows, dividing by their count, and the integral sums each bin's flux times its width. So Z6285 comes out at 118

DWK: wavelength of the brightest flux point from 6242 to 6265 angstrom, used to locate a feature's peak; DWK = 6243.00 angstrom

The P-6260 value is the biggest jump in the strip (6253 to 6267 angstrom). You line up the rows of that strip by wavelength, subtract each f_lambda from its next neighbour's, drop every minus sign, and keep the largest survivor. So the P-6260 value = 2.3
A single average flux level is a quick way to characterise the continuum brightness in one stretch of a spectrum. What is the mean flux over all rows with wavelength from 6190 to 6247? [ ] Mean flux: 16.57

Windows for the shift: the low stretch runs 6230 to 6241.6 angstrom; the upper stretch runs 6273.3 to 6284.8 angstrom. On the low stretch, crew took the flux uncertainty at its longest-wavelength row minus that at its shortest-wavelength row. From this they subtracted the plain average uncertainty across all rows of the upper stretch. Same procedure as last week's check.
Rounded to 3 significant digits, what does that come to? -1.08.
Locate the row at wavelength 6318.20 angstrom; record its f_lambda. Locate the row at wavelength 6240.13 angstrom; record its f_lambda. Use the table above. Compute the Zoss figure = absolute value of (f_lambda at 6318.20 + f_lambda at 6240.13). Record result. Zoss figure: 33.1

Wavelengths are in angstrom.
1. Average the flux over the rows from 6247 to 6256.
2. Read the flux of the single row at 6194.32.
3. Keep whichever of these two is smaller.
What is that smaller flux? 14.6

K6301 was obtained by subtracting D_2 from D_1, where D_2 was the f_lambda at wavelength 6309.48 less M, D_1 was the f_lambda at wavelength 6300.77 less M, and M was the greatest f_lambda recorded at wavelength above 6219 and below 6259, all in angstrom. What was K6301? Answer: -1.6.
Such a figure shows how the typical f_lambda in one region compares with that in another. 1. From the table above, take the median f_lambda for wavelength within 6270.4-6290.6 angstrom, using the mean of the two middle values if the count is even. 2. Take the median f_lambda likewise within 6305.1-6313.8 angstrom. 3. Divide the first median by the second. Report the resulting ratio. 1.00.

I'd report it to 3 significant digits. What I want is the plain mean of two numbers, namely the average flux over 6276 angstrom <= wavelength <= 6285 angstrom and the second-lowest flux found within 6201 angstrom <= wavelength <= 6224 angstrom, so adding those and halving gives 16.6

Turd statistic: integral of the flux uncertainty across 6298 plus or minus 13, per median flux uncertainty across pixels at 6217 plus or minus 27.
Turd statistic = 24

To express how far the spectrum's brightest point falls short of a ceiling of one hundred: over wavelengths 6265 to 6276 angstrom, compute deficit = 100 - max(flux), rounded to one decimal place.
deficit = 82.3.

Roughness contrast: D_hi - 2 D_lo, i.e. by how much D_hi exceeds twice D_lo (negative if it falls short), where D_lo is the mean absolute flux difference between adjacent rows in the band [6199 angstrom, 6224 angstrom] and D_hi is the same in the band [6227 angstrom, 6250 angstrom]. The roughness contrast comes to -1.0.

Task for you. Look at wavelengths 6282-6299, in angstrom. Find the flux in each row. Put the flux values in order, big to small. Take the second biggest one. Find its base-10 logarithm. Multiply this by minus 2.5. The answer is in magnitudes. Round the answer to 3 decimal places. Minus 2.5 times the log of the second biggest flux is -3.065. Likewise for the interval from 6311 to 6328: -3.068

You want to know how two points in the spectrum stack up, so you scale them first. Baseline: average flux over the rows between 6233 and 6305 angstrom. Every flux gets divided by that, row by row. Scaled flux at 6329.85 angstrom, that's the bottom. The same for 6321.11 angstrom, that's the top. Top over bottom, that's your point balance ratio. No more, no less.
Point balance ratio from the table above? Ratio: 0.93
